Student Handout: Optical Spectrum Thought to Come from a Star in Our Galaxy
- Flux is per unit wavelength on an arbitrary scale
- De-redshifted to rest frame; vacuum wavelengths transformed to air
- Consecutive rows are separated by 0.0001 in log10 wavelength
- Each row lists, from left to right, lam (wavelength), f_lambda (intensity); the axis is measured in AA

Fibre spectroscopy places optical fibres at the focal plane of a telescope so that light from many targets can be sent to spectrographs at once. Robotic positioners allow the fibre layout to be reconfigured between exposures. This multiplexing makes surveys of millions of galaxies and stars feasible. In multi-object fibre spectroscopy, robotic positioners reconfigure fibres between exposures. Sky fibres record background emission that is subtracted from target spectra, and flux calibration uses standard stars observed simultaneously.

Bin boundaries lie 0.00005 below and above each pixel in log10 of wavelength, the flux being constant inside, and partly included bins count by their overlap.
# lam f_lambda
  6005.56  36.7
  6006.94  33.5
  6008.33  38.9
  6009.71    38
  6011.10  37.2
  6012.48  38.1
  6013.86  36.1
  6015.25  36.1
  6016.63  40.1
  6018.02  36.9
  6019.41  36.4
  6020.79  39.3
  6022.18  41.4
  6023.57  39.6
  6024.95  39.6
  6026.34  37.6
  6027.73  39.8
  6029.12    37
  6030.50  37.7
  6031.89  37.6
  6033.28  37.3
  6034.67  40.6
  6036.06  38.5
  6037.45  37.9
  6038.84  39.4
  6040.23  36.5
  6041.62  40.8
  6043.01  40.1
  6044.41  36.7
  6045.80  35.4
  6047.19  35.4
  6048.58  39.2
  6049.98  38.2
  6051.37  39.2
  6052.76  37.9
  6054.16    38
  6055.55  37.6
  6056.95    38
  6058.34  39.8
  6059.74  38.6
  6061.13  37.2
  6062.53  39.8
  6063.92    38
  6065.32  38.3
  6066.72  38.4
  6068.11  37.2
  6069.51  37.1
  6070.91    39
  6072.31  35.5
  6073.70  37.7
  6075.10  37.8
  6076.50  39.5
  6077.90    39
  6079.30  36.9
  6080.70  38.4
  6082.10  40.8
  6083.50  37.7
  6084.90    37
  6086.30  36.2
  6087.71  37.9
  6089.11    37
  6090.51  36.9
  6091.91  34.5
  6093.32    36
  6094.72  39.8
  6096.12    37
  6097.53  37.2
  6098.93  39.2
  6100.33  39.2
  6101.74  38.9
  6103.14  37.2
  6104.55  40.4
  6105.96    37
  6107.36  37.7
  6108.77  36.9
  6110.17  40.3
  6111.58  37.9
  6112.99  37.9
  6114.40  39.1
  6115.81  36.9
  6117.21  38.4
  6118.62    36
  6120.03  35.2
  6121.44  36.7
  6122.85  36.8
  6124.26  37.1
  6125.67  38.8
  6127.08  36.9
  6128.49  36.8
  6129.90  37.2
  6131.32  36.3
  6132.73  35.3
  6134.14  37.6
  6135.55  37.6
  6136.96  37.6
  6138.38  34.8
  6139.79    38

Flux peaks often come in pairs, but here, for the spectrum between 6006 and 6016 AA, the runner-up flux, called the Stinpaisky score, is 38.1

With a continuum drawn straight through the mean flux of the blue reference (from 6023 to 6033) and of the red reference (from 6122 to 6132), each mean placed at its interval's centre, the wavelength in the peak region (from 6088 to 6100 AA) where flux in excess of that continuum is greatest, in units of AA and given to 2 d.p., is 6094.72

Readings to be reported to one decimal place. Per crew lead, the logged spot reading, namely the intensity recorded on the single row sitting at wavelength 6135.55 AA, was 37.6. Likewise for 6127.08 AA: 36.9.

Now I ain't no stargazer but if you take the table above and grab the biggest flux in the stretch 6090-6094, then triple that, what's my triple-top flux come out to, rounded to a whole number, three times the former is 111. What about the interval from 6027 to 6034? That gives 119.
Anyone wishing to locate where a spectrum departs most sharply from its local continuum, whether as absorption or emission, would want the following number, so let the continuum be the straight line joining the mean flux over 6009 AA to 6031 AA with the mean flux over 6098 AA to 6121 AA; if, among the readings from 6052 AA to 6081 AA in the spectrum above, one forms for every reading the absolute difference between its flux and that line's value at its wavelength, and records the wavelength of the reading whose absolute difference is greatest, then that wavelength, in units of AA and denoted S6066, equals 6072.31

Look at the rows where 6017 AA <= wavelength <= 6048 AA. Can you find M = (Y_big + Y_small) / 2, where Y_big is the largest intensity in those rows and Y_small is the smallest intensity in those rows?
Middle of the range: 38.4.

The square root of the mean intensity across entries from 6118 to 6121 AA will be 5.97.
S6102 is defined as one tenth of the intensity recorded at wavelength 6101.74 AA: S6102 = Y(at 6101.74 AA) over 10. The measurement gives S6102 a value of 3.89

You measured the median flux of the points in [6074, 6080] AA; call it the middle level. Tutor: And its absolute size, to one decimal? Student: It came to 38.4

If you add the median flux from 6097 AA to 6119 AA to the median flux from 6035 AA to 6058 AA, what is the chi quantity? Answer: 75.9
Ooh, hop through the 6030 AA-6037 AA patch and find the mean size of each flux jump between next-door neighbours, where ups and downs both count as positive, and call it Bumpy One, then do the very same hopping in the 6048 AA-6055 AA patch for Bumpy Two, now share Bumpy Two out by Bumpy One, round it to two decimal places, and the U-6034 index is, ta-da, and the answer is 0.59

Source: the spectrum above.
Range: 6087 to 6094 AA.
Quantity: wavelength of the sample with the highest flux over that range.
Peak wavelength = 6087.71 AA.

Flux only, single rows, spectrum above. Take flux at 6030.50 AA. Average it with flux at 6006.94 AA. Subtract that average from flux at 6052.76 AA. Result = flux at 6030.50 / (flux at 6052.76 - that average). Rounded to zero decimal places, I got 16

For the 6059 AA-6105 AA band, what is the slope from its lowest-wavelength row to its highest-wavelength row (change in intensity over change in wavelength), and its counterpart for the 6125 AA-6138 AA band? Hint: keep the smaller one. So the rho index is -0.11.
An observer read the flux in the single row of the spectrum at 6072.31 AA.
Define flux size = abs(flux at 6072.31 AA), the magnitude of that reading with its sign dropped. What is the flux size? 35.5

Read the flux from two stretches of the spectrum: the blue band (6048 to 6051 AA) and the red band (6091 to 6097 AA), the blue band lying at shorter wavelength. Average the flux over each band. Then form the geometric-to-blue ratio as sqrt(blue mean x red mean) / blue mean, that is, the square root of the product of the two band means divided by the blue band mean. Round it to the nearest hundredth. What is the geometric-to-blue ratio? 0.98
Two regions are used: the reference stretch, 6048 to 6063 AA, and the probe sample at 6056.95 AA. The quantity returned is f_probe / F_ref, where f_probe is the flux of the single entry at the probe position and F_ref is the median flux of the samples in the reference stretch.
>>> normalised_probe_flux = 0.99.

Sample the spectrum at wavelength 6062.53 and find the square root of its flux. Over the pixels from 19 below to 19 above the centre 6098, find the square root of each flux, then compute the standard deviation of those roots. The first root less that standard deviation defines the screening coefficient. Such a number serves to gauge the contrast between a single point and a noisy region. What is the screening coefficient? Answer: 6.19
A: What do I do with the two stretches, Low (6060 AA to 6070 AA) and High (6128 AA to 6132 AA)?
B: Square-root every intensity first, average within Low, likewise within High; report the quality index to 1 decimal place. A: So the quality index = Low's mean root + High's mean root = 12.2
